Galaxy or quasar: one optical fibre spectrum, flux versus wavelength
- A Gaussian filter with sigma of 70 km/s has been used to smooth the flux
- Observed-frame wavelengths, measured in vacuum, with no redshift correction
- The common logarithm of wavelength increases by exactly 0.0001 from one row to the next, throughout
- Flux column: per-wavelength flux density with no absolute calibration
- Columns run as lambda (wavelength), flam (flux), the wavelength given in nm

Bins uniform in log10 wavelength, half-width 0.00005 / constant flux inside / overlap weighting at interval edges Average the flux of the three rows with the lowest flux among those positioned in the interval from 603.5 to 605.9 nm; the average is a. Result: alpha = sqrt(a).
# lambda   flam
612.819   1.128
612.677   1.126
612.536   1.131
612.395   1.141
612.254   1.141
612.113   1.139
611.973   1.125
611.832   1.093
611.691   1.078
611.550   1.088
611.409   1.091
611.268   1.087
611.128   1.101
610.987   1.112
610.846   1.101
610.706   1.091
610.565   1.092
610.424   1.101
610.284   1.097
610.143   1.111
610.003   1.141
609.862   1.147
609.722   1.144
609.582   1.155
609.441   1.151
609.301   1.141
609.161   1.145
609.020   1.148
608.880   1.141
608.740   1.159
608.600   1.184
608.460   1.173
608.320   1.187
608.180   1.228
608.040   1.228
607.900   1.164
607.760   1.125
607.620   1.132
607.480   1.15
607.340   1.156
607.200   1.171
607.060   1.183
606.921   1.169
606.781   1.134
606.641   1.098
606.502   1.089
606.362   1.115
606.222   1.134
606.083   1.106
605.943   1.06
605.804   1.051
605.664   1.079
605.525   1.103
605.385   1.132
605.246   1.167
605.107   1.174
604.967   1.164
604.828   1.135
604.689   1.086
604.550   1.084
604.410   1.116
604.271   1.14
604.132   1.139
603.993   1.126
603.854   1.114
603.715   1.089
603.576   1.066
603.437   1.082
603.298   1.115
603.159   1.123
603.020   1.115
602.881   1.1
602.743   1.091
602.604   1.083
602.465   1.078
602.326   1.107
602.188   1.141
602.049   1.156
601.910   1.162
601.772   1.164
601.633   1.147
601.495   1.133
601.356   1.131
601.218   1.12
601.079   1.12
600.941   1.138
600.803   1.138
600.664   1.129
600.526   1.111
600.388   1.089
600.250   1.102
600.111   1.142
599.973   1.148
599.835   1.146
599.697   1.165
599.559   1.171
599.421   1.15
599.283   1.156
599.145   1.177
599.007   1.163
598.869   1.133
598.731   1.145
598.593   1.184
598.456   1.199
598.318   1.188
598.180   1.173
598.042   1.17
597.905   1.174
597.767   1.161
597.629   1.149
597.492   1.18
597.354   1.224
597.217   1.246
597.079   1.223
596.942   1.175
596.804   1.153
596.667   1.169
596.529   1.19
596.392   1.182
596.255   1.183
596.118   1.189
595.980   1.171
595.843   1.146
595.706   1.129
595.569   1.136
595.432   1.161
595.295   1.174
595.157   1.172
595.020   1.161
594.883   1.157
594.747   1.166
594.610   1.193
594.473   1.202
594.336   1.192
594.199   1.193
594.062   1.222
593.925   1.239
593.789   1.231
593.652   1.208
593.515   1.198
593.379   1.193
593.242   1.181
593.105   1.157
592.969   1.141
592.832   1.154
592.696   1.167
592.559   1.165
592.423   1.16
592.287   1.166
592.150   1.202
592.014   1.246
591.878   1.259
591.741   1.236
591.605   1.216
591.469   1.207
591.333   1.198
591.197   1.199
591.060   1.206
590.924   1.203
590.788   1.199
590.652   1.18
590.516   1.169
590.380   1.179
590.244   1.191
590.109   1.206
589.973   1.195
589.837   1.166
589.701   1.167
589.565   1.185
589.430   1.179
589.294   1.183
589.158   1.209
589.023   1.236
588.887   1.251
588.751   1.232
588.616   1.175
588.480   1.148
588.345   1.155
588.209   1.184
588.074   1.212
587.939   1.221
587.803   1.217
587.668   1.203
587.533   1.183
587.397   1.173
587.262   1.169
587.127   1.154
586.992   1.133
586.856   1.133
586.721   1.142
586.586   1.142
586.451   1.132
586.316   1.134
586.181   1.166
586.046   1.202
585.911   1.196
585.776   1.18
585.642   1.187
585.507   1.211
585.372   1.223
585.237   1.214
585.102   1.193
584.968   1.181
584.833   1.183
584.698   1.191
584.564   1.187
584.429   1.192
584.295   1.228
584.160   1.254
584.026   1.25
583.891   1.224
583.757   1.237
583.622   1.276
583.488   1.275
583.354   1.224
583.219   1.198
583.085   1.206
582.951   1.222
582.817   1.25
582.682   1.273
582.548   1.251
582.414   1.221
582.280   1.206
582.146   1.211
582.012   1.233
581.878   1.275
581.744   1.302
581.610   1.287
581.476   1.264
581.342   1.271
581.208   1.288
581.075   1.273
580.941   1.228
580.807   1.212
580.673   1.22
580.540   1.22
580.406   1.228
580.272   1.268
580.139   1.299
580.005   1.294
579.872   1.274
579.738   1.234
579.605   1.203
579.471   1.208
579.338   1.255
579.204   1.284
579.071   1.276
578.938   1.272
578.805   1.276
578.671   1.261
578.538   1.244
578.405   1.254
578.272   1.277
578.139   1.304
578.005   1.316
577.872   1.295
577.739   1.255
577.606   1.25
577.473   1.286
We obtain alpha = 1.03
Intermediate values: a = 1.07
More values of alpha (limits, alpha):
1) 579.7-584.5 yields 1.09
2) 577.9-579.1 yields 1.12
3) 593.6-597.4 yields 1.07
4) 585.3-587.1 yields 1.06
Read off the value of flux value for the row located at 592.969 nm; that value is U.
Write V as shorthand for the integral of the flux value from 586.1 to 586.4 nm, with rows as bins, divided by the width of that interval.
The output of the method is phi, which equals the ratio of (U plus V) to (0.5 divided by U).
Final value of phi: 5.2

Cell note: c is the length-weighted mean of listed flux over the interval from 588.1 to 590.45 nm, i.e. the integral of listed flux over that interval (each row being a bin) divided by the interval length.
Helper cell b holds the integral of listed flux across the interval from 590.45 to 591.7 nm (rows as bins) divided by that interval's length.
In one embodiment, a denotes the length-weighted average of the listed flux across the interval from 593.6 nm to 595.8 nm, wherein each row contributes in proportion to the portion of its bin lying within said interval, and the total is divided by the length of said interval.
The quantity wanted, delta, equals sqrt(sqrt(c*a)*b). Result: 1.193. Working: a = 1.18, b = 1.20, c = 1.19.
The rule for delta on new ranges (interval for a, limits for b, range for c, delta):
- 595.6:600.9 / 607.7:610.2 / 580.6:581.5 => 1.183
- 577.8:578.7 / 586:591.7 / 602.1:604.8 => 1.187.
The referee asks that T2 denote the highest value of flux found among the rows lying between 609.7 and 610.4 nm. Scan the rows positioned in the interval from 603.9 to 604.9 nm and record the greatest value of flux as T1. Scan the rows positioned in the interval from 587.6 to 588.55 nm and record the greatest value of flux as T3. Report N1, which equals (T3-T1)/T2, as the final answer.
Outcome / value 0.07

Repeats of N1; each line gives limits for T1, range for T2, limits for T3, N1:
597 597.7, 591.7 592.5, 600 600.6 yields -0.08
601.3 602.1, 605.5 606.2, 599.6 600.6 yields 0.00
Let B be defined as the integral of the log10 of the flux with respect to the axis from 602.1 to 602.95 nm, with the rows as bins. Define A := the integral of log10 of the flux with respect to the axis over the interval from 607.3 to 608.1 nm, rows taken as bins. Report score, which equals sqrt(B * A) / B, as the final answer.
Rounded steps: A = 0.051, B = 0.036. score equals 1.20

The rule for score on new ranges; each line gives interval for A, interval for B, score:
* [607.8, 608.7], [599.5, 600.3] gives 1.20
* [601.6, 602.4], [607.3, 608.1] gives 0.96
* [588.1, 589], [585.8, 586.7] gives 1.09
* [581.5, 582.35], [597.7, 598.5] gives 1.21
